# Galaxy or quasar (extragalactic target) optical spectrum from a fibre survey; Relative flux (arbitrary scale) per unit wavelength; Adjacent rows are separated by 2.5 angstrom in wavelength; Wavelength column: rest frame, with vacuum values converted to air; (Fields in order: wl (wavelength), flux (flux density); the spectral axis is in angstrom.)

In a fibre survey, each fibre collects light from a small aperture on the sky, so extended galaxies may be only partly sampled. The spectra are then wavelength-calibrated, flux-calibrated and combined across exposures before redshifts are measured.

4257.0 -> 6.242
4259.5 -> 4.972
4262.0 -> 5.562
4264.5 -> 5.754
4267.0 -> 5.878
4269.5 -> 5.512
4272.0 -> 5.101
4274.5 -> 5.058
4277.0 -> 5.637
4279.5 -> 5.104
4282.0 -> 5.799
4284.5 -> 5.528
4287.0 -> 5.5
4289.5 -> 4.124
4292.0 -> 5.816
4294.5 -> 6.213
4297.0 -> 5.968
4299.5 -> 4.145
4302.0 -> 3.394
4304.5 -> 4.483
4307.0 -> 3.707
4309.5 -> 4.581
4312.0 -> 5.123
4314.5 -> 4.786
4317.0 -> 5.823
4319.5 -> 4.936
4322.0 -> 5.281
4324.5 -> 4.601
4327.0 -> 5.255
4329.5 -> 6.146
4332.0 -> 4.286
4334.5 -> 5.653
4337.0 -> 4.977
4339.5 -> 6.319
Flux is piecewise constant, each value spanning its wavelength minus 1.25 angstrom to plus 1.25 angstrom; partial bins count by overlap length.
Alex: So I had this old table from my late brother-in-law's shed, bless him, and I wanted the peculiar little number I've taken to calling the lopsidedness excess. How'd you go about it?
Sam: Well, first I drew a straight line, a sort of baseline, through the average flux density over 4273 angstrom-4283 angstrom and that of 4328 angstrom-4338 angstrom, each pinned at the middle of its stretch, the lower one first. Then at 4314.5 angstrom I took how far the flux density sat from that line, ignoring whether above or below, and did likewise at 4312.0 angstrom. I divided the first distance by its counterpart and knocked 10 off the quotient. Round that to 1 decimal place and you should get -7.3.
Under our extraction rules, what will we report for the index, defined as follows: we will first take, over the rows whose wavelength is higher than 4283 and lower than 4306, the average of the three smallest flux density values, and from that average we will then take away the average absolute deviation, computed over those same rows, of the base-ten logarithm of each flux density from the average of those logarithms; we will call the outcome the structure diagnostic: 3.8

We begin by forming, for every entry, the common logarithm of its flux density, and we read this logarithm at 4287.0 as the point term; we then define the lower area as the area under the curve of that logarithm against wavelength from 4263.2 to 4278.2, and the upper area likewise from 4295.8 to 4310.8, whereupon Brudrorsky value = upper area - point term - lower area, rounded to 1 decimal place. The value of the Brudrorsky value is -2.3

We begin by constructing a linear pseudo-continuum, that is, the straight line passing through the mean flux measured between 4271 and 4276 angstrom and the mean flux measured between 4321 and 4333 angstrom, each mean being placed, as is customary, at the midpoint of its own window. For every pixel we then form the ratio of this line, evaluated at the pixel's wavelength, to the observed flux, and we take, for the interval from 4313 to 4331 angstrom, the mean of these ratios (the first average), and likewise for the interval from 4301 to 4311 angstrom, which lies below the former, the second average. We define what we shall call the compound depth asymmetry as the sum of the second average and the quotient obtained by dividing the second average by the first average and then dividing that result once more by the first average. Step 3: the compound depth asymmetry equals 2.6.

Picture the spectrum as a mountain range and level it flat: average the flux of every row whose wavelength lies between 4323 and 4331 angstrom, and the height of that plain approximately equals 5.3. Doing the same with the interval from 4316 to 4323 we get 5.3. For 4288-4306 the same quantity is 4.9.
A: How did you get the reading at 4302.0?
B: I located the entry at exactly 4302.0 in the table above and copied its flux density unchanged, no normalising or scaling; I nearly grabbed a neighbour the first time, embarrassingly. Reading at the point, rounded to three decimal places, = 3.394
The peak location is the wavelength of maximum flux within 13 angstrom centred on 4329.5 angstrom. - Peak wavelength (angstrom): 4329.5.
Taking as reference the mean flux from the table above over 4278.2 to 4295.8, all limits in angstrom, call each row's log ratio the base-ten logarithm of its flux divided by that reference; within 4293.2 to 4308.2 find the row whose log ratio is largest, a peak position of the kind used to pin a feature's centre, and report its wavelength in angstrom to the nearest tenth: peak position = 4294.5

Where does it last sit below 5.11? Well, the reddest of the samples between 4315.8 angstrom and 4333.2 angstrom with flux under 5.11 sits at 4332.0 angstrom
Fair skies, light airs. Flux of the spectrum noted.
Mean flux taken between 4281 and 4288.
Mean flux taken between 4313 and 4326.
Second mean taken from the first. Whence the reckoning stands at 0.52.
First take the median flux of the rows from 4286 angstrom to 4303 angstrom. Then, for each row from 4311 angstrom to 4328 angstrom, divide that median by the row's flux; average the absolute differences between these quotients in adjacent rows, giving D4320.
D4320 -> 0.14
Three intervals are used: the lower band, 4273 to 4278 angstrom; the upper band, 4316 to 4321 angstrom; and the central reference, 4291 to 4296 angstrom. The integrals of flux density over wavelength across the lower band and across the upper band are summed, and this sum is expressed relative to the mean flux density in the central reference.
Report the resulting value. 8.9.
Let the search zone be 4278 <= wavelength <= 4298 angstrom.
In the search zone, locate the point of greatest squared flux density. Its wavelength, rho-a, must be 4294.5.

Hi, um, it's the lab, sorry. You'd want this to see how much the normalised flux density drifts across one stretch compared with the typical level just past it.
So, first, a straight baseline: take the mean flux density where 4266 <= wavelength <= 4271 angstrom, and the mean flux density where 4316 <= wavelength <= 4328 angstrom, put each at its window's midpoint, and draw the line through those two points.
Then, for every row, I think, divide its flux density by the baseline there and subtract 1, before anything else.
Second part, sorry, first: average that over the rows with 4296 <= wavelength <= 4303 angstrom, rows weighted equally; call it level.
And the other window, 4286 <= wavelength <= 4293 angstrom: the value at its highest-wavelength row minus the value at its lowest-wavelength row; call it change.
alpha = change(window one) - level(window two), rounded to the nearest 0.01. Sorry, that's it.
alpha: 0.23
